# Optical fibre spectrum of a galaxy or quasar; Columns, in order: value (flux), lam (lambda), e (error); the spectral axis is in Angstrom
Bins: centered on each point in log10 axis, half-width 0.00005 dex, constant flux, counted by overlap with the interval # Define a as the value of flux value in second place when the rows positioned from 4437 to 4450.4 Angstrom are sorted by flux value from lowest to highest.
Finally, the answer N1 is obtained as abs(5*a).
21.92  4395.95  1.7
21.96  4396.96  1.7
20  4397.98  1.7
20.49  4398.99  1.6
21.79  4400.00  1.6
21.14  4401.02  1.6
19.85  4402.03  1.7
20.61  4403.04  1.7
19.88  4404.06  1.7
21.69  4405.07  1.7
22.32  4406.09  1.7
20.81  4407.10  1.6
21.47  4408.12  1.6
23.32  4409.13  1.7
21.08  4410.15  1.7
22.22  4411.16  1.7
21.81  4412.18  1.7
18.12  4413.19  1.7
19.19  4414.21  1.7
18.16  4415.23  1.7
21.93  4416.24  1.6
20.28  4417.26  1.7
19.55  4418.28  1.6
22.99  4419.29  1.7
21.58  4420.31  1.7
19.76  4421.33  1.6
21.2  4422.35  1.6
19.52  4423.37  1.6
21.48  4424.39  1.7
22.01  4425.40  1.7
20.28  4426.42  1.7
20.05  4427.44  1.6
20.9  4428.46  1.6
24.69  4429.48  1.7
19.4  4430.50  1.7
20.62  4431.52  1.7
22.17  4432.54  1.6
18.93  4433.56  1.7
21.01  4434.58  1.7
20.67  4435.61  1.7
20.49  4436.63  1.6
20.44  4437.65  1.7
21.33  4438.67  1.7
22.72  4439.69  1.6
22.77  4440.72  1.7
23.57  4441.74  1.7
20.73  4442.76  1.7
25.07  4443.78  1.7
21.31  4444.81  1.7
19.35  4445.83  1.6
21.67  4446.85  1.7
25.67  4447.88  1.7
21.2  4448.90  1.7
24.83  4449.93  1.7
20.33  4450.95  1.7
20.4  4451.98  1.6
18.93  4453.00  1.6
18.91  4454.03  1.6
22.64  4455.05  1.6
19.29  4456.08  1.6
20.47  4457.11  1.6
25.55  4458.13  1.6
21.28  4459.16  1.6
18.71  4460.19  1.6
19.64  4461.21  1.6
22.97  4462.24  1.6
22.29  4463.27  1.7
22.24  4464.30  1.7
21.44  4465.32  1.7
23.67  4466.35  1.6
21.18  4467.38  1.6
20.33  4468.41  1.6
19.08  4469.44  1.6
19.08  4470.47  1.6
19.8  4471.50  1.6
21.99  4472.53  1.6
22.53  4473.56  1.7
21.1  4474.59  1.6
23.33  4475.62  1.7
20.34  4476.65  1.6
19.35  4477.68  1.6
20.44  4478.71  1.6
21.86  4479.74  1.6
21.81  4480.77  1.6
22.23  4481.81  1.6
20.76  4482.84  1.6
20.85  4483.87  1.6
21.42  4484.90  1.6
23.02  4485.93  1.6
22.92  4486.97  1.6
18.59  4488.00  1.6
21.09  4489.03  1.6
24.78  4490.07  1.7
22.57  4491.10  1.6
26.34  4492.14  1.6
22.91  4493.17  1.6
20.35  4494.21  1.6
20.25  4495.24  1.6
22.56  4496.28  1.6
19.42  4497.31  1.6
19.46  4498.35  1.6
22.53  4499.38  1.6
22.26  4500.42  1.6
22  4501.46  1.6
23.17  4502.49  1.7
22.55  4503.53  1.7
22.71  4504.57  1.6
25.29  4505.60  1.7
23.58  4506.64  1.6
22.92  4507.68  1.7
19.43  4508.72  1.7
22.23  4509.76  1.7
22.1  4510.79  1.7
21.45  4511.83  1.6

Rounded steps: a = 20.44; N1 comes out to 102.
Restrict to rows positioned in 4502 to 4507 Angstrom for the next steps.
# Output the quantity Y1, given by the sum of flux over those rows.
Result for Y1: 117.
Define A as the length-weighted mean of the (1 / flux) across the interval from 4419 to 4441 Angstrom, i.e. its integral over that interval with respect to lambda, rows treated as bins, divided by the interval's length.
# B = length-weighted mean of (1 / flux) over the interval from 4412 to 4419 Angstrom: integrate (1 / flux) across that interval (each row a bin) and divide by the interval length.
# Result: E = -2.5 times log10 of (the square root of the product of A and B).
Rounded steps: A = 0.0476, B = 0.0507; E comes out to 3.27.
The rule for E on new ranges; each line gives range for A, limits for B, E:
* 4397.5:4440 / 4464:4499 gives 3.31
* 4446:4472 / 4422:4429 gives 3.30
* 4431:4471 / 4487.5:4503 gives 3.33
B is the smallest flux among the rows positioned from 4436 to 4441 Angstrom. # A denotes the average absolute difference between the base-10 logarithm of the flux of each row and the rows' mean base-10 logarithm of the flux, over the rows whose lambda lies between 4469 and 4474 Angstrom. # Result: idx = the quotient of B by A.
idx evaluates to 692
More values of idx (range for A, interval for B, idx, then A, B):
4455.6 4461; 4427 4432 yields 517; 0.0375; 19.4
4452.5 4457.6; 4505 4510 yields 760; 0.0256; 19.43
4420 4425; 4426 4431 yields 1073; 0.0181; 19.4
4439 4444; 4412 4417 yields 892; 0.0203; 18.12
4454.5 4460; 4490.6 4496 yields 578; 0.0350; 20.25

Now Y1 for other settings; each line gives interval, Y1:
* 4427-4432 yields 106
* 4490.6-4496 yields 112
